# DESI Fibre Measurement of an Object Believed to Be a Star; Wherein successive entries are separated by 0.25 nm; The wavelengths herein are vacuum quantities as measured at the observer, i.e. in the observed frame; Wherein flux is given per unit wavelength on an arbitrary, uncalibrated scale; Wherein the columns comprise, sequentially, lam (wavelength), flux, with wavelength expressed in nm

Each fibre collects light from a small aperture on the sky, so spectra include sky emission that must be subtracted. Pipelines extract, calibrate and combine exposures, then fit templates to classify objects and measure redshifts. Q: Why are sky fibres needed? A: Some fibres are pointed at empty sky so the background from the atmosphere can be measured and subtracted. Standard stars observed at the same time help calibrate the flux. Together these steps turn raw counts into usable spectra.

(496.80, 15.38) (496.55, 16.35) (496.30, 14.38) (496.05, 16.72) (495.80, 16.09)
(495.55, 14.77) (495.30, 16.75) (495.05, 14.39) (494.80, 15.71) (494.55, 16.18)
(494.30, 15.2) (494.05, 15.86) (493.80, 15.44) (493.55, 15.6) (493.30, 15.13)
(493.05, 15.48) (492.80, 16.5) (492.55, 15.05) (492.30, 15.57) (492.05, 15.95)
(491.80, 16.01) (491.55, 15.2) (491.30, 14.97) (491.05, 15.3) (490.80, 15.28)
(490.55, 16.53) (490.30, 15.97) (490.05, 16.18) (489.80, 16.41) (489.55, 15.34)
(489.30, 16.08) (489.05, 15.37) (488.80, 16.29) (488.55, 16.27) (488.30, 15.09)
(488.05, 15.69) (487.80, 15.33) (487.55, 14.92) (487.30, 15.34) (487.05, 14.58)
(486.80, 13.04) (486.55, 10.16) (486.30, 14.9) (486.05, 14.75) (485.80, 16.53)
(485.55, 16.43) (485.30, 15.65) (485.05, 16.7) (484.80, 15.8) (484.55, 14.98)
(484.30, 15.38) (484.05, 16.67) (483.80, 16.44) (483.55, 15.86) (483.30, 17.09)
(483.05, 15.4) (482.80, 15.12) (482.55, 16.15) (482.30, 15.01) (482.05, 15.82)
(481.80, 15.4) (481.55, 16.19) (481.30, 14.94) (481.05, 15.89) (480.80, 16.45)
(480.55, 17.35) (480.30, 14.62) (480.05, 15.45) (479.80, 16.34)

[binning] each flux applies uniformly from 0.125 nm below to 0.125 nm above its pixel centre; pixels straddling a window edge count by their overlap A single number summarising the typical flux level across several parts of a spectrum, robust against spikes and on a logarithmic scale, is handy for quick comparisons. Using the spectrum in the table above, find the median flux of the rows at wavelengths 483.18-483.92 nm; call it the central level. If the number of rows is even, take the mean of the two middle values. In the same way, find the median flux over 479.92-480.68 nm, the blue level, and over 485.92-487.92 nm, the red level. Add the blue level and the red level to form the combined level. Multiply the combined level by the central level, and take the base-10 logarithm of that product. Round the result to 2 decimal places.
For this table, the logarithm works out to 2.70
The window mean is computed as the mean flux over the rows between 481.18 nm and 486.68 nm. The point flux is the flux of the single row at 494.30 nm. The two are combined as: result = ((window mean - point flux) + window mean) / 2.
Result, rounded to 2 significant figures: 7.9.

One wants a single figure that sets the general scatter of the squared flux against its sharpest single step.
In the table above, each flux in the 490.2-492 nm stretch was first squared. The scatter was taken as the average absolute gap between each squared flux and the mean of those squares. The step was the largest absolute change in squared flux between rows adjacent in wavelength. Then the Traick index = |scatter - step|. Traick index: 25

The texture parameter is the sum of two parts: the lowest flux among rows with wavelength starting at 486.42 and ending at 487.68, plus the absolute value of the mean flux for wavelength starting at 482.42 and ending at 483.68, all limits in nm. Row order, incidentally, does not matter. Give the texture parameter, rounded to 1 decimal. 26.1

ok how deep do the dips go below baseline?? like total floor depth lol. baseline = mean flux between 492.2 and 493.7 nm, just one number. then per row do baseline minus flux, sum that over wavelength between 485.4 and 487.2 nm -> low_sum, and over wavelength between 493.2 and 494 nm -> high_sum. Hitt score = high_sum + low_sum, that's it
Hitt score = 9.0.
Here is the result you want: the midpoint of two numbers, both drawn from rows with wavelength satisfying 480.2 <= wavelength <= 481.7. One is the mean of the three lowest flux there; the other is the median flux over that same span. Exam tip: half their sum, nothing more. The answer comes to 15.6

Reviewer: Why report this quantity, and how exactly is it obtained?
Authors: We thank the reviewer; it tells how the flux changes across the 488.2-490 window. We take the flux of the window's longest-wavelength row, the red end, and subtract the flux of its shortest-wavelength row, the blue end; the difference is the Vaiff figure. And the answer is 1.3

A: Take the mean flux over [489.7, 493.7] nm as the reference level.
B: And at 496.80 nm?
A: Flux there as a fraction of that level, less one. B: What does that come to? -0.02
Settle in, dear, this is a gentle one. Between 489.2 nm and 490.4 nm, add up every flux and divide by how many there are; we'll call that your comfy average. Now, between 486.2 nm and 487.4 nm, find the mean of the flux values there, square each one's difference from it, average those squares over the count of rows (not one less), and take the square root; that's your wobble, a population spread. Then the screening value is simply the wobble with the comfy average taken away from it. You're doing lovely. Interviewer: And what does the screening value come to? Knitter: -14.1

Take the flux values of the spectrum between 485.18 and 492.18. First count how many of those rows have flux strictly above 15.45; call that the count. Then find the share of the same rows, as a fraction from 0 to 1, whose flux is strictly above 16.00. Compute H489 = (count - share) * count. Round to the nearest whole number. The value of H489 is 165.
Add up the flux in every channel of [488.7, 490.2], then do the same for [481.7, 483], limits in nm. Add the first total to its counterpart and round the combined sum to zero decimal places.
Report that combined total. 173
